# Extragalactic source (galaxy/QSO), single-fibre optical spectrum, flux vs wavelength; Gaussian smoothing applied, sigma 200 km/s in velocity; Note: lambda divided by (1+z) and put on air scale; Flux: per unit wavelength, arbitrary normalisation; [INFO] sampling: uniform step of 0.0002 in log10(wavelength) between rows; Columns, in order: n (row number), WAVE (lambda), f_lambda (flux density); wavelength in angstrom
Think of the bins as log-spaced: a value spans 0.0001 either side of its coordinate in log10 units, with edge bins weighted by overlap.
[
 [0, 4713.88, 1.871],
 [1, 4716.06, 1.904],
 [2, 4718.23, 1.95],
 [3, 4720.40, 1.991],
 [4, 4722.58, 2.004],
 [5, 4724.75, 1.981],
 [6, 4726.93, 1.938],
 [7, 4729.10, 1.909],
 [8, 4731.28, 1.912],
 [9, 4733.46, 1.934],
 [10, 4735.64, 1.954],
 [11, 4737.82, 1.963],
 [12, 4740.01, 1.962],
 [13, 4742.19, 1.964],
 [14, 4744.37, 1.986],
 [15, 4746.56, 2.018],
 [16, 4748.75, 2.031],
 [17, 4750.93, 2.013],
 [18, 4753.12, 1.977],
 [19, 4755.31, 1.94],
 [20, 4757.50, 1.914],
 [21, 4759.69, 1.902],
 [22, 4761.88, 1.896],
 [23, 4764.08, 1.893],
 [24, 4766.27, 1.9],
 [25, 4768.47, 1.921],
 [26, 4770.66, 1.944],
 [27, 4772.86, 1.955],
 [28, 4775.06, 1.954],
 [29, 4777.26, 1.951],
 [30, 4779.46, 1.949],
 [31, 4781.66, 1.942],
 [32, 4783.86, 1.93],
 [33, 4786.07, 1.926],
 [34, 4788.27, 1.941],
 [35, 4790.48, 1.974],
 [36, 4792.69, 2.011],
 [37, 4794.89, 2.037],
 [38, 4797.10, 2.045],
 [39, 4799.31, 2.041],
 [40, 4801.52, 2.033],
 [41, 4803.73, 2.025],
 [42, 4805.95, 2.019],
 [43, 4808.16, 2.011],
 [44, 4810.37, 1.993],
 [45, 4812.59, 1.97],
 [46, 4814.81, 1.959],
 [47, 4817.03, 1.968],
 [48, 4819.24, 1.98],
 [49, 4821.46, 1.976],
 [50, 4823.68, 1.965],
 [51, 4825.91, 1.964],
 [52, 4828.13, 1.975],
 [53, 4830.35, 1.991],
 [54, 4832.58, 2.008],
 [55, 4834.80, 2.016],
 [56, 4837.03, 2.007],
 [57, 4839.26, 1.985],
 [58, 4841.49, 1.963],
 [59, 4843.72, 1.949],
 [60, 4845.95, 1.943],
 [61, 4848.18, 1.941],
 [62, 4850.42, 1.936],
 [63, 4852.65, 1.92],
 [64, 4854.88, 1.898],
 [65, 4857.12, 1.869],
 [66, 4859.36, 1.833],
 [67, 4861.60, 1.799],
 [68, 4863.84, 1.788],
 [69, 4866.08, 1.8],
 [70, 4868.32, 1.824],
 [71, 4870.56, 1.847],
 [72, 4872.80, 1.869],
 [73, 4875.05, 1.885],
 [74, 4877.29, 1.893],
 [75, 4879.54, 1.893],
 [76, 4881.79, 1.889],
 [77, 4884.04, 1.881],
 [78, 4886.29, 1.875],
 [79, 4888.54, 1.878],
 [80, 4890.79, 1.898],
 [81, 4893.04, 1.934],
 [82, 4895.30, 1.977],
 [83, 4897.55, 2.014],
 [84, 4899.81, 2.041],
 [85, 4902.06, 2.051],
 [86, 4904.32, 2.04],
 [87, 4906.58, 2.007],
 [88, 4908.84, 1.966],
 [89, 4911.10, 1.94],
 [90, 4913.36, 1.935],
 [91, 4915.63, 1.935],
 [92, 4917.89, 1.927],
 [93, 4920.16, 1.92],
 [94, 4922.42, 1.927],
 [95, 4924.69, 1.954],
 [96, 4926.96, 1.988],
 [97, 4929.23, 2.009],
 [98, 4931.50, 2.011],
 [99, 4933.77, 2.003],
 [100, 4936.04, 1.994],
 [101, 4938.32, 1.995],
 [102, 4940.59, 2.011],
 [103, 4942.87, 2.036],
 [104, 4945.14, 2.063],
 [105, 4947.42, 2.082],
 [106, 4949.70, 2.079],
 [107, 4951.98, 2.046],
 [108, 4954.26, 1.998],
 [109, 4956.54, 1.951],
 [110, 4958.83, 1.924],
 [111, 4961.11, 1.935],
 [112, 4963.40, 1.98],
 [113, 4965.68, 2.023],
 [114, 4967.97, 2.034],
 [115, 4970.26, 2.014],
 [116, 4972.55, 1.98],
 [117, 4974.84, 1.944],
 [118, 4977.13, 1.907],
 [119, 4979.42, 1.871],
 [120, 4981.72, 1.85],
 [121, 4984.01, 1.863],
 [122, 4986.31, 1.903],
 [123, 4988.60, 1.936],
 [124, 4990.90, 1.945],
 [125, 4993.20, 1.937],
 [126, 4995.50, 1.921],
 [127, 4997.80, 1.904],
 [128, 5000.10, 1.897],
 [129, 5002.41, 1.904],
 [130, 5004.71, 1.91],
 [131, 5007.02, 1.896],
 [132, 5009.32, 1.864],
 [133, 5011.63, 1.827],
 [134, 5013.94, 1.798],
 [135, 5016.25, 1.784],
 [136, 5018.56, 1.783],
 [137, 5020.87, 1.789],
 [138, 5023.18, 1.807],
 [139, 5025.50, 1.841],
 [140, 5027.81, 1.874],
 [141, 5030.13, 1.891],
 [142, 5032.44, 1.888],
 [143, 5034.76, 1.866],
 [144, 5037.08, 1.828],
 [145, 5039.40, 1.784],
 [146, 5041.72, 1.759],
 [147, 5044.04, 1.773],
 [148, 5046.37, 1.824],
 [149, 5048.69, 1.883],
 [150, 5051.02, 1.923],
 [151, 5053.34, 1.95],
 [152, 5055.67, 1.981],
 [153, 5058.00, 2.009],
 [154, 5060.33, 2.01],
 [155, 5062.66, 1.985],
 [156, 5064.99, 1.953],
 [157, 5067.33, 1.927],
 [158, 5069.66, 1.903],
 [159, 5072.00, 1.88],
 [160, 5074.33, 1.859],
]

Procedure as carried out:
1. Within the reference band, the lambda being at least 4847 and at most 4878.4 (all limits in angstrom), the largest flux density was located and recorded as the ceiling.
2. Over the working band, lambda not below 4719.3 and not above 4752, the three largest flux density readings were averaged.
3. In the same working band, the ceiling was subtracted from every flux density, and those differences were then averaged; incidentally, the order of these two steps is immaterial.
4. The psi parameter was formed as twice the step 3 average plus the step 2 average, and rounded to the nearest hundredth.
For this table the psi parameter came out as 2.08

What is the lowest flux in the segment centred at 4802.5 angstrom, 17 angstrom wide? 1.993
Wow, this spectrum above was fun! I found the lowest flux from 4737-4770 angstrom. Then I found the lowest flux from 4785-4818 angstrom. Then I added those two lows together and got 3.82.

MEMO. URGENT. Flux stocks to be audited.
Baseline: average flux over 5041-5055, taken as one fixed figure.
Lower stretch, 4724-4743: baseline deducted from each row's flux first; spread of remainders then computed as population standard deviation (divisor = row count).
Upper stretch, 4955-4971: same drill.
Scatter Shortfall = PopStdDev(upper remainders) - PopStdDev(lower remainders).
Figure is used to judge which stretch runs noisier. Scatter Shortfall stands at 0.018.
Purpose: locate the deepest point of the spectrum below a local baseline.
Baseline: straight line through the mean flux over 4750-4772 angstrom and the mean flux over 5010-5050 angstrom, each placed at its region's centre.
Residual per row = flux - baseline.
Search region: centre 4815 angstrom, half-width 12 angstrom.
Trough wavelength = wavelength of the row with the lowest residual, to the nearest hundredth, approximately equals 4814.81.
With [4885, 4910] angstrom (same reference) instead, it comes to 4886.29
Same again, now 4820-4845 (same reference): 4843.72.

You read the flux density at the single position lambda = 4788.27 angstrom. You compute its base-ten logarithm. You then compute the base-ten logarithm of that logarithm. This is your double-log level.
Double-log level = -0.541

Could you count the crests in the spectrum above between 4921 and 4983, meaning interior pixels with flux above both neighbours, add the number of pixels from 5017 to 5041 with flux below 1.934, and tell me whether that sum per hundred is 0.13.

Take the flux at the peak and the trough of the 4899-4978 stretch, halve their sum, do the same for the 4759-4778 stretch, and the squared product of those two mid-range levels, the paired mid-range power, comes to 14.7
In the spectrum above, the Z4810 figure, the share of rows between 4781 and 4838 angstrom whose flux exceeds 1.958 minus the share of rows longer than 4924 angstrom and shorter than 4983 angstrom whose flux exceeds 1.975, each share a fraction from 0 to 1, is 0.2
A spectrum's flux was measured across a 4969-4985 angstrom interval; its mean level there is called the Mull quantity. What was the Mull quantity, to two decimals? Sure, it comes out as 1.92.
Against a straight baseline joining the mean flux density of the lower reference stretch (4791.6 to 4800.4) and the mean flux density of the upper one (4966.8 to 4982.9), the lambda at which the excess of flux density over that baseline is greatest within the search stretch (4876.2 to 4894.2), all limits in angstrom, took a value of 4893.04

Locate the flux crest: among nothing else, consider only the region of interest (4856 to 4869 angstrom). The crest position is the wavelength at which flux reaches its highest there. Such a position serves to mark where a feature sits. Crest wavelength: 4857.12 angstrom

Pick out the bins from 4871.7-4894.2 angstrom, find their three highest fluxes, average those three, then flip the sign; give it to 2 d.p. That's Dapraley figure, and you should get -1.91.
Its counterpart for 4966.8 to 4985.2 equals -2.01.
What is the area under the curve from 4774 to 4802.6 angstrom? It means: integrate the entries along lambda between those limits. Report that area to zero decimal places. 57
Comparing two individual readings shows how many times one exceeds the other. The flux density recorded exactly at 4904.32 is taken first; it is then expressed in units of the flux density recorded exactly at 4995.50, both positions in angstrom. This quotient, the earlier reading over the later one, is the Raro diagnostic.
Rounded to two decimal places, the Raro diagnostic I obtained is 1.06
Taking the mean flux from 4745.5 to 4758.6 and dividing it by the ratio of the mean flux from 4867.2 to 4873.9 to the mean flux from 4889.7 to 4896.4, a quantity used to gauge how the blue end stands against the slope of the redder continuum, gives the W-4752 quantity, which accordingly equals 2.08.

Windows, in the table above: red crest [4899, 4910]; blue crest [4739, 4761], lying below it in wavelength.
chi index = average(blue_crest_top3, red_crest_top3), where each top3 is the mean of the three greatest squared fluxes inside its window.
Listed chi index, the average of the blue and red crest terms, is 4.13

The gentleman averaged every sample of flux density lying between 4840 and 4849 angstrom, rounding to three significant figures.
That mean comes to 1.95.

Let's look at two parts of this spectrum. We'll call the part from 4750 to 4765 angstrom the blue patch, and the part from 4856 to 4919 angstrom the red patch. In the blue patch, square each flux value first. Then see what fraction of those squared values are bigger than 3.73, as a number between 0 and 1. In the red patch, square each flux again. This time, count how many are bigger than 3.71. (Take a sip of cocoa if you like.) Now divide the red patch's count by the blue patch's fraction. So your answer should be 28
